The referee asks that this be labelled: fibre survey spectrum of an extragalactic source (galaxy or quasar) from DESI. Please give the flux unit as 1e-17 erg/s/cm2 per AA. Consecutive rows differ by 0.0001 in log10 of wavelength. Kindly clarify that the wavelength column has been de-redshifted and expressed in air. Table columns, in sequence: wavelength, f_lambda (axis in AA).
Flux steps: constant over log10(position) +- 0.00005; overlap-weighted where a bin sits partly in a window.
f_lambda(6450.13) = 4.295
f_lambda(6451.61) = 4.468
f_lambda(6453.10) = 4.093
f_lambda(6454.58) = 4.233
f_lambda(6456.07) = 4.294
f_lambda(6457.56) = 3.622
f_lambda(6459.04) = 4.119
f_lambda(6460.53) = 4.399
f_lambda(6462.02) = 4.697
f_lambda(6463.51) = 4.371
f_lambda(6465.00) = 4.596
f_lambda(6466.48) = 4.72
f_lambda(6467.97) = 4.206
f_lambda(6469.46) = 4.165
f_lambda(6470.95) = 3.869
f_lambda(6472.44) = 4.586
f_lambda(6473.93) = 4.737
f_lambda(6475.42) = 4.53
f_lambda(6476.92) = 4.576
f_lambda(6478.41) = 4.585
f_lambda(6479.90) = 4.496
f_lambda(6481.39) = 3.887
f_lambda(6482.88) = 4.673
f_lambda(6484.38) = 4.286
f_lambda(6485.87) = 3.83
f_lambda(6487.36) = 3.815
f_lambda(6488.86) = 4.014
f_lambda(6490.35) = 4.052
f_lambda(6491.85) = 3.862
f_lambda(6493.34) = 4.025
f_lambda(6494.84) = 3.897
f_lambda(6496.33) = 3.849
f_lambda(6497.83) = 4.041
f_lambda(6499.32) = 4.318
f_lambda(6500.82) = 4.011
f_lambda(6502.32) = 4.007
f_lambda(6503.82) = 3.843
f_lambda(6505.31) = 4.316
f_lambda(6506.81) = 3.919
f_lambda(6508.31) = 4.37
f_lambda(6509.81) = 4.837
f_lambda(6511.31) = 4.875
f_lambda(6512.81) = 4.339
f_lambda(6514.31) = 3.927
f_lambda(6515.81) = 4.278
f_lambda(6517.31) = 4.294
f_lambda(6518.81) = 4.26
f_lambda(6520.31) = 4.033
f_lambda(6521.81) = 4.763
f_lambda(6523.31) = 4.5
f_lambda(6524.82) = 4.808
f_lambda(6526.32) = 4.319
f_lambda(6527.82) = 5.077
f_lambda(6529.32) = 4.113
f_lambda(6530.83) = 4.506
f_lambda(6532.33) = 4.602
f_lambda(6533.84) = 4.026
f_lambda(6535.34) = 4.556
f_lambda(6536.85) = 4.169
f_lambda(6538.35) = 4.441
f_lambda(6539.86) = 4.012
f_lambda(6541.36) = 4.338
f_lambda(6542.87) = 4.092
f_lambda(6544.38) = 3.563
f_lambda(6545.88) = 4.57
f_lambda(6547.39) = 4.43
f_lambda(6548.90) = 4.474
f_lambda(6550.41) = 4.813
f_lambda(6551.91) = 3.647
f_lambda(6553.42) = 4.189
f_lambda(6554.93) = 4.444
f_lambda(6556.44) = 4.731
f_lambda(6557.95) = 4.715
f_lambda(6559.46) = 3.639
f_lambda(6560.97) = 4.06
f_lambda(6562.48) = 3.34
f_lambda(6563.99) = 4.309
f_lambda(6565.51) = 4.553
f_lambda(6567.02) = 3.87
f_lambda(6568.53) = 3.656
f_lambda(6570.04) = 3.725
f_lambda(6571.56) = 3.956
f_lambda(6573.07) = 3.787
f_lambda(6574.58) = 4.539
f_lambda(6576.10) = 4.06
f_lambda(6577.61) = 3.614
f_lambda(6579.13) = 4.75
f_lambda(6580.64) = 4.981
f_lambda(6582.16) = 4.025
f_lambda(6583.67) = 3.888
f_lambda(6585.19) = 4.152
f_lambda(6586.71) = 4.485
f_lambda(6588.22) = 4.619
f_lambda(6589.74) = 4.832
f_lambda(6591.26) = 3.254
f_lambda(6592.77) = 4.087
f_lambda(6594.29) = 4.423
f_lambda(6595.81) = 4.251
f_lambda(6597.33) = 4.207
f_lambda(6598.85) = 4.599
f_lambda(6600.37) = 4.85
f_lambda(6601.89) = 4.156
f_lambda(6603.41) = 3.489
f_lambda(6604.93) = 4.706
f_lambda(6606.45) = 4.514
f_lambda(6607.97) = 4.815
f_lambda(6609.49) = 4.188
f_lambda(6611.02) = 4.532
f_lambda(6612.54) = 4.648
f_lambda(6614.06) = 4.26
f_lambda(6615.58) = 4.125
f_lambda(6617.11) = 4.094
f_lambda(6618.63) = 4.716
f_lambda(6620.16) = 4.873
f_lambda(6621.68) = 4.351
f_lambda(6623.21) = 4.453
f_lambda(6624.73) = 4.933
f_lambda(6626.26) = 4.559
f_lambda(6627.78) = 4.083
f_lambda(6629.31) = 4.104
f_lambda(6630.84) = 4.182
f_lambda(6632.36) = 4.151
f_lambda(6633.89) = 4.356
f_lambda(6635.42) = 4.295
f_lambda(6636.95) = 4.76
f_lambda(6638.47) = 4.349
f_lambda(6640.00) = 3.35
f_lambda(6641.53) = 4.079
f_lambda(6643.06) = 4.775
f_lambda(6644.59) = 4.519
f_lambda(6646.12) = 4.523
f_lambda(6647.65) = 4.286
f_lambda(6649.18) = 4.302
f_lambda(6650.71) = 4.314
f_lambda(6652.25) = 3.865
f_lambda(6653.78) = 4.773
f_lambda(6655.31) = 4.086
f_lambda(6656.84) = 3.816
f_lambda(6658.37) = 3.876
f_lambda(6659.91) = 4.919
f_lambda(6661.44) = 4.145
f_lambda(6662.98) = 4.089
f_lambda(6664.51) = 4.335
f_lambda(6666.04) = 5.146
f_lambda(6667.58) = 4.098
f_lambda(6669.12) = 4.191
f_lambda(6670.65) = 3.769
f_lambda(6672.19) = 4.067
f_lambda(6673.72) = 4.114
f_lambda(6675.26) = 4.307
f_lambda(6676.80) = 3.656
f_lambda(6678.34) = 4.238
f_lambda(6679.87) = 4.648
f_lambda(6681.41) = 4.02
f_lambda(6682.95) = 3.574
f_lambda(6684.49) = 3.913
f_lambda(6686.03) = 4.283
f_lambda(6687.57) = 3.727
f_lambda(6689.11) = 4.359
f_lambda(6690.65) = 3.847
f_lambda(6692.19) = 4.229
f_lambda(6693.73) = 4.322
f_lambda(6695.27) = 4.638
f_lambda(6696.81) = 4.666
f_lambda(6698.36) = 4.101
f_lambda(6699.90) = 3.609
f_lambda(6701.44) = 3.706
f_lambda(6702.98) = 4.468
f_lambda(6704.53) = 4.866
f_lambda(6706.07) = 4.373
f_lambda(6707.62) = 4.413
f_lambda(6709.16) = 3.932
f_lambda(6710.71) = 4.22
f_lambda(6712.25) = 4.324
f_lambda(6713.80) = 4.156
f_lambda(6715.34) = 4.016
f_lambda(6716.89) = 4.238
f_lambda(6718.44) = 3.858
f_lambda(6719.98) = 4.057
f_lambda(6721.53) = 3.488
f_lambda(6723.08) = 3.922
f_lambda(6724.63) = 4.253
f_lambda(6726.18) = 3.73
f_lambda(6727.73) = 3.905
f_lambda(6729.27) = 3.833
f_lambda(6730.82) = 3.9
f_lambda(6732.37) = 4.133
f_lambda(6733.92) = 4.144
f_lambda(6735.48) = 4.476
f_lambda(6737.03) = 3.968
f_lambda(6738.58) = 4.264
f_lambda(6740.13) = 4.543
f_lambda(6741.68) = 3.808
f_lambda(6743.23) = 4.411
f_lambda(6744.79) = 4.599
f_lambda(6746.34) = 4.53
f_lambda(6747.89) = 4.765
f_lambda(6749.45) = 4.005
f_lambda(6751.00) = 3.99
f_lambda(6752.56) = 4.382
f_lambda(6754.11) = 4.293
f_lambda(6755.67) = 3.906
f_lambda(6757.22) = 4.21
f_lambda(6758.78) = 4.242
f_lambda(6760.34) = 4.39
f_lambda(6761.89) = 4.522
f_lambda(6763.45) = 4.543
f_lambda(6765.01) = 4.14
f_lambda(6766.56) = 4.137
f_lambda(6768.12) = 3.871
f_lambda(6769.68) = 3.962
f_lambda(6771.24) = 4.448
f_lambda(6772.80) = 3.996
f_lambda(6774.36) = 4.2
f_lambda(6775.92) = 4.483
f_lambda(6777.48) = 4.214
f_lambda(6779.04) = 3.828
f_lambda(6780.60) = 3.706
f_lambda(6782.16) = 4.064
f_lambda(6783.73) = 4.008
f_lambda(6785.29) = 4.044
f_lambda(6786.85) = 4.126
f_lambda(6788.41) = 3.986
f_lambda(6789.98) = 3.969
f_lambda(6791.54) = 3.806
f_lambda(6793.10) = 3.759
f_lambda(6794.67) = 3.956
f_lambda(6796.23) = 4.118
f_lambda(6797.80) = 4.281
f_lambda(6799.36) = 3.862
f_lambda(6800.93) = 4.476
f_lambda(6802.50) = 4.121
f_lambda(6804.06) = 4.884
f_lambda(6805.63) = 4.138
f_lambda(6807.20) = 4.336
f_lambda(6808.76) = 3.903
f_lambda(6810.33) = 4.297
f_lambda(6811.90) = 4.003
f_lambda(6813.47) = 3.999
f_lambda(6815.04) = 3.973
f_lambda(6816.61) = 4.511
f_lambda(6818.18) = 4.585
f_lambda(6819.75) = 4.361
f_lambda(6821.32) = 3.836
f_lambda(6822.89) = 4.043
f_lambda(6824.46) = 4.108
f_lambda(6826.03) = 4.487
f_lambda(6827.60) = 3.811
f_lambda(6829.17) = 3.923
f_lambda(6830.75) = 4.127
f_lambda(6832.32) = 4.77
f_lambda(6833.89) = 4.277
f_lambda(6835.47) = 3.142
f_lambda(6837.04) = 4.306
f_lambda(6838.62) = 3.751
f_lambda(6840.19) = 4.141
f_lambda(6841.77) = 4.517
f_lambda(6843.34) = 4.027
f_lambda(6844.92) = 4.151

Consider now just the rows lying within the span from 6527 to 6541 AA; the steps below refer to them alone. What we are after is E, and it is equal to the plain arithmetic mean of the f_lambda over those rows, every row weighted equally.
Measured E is 4.39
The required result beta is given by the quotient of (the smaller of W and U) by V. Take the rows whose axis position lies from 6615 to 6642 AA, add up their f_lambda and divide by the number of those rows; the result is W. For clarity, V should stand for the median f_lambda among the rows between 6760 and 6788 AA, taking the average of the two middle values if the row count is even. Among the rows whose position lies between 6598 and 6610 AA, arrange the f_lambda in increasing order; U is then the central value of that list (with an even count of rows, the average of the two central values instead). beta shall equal 1.05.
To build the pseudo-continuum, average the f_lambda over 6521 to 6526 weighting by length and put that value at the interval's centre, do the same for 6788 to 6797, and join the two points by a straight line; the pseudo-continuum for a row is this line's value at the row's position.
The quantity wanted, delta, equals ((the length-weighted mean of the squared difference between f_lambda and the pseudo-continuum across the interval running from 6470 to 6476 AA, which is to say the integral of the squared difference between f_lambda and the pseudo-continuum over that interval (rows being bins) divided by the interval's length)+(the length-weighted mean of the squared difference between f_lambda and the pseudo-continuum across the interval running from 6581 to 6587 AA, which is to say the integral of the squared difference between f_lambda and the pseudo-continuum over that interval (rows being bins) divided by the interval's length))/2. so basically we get 0.218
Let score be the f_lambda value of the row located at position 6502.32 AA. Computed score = 4.007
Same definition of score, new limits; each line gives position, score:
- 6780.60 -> 3.706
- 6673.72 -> 4.114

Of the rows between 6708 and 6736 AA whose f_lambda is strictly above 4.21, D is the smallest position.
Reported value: 6710.71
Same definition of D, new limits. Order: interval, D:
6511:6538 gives 6511.31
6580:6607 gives 6580.64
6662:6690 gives 6664.51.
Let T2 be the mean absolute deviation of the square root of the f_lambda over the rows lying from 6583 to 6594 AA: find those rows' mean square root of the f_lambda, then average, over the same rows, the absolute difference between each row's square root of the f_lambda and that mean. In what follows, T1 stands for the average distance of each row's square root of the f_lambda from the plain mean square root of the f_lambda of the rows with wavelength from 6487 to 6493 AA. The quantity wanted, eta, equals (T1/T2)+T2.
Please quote 0.4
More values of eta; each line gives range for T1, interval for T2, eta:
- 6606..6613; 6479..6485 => 0.7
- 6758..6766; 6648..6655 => 0.7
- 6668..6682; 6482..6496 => 1.1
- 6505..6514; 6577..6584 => 0.7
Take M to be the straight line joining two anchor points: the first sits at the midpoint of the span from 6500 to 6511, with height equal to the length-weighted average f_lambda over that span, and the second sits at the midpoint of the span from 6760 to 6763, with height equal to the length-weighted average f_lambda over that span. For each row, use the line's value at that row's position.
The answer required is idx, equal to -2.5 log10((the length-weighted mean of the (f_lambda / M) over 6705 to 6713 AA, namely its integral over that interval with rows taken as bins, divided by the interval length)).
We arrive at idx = 0.037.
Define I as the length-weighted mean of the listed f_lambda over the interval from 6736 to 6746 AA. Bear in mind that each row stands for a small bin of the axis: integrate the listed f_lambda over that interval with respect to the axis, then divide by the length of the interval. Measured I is 4.3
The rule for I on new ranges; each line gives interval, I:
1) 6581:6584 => 4.1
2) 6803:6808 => 4.4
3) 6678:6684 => 4.1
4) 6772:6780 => 4.1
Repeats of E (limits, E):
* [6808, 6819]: 4.18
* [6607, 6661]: 4.35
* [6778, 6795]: 3.93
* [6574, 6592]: 4.27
